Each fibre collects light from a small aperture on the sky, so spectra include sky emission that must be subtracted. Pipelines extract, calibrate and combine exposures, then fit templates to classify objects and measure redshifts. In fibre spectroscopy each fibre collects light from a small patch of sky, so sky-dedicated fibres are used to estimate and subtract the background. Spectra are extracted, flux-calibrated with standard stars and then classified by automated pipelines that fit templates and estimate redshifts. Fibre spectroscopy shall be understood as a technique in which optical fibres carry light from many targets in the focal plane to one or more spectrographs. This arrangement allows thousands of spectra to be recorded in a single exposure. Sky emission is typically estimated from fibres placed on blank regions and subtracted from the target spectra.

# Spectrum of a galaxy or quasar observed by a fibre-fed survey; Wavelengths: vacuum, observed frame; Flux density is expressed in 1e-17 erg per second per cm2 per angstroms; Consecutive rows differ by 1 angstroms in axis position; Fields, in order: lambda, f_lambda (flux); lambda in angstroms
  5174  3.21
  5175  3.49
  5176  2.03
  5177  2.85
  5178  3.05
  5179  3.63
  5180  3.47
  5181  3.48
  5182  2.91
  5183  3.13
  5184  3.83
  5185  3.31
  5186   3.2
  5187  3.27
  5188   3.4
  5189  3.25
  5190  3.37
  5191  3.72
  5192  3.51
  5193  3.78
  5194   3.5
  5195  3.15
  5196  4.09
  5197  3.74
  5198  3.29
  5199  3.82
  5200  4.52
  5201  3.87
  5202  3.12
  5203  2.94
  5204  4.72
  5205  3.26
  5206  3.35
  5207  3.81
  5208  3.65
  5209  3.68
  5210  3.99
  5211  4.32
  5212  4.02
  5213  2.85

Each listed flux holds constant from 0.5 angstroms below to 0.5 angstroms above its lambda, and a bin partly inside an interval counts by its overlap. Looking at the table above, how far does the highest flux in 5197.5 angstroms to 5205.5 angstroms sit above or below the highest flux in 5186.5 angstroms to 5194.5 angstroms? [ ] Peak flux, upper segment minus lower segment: 0.94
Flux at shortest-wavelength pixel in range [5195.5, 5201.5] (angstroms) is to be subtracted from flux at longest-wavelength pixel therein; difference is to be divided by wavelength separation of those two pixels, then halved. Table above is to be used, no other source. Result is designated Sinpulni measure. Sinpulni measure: -0.022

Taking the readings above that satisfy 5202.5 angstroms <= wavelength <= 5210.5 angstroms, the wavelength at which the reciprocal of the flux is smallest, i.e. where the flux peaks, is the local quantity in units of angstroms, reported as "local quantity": 5204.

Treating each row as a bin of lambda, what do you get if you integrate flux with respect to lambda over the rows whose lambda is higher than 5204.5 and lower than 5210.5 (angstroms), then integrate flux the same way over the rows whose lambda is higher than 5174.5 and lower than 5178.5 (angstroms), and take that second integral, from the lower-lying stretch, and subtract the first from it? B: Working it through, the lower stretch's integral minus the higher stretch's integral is -10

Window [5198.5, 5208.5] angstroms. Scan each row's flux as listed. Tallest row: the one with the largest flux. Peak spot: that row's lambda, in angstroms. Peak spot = 5204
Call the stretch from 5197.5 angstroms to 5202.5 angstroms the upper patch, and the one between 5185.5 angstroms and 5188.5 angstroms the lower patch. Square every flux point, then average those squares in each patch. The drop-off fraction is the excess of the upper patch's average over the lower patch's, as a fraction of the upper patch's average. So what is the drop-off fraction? 0.23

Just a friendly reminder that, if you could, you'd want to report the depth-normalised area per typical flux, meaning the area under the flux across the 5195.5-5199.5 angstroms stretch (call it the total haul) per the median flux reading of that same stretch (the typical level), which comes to 3.95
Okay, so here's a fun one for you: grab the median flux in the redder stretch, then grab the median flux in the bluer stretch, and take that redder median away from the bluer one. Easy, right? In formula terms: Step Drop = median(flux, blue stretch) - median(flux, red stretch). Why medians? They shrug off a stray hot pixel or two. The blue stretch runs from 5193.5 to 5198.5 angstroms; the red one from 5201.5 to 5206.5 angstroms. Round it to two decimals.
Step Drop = 0.24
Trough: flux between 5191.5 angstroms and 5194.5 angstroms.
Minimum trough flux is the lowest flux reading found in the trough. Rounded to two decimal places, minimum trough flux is 3.50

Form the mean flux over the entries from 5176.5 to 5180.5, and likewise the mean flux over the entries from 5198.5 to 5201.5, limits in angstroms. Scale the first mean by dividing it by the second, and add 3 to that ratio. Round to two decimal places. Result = 3.80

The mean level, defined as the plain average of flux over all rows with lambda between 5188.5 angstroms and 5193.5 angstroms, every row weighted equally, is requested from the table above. 3.53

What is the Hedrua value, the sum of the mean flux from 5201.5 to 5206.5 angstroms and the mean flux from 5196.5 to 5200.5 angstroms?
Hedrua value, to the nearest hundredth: 7.32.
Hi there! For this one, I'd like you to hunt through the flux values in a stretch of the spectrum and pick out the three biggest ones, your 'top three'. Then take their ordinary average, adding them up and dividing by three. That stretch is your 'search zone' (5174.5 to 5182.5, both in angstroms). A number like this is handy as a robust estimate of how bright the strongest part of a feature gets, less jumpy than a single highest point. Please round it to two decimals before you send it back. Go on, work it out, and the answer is 3.53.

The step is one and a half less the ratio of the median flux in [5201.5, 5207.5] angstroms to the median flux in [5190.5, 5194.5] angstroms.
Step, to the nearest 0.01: 0.59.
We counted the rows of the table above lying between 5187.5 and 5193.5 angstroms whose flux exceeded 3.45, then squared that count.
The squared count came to 9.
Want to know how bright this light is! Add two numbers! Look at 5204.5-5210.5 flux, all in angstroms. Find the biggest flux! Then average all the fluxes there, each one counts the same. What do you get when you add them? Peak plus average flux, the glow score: 7.6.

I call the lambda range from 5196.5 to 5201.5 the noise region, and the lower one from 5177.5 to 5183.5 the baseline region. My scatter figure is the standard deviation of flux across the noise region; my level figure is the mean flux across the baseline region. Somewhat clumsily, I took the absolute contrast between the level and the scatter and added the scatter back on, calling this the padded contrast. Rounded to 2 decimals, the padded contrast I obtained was 3.28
